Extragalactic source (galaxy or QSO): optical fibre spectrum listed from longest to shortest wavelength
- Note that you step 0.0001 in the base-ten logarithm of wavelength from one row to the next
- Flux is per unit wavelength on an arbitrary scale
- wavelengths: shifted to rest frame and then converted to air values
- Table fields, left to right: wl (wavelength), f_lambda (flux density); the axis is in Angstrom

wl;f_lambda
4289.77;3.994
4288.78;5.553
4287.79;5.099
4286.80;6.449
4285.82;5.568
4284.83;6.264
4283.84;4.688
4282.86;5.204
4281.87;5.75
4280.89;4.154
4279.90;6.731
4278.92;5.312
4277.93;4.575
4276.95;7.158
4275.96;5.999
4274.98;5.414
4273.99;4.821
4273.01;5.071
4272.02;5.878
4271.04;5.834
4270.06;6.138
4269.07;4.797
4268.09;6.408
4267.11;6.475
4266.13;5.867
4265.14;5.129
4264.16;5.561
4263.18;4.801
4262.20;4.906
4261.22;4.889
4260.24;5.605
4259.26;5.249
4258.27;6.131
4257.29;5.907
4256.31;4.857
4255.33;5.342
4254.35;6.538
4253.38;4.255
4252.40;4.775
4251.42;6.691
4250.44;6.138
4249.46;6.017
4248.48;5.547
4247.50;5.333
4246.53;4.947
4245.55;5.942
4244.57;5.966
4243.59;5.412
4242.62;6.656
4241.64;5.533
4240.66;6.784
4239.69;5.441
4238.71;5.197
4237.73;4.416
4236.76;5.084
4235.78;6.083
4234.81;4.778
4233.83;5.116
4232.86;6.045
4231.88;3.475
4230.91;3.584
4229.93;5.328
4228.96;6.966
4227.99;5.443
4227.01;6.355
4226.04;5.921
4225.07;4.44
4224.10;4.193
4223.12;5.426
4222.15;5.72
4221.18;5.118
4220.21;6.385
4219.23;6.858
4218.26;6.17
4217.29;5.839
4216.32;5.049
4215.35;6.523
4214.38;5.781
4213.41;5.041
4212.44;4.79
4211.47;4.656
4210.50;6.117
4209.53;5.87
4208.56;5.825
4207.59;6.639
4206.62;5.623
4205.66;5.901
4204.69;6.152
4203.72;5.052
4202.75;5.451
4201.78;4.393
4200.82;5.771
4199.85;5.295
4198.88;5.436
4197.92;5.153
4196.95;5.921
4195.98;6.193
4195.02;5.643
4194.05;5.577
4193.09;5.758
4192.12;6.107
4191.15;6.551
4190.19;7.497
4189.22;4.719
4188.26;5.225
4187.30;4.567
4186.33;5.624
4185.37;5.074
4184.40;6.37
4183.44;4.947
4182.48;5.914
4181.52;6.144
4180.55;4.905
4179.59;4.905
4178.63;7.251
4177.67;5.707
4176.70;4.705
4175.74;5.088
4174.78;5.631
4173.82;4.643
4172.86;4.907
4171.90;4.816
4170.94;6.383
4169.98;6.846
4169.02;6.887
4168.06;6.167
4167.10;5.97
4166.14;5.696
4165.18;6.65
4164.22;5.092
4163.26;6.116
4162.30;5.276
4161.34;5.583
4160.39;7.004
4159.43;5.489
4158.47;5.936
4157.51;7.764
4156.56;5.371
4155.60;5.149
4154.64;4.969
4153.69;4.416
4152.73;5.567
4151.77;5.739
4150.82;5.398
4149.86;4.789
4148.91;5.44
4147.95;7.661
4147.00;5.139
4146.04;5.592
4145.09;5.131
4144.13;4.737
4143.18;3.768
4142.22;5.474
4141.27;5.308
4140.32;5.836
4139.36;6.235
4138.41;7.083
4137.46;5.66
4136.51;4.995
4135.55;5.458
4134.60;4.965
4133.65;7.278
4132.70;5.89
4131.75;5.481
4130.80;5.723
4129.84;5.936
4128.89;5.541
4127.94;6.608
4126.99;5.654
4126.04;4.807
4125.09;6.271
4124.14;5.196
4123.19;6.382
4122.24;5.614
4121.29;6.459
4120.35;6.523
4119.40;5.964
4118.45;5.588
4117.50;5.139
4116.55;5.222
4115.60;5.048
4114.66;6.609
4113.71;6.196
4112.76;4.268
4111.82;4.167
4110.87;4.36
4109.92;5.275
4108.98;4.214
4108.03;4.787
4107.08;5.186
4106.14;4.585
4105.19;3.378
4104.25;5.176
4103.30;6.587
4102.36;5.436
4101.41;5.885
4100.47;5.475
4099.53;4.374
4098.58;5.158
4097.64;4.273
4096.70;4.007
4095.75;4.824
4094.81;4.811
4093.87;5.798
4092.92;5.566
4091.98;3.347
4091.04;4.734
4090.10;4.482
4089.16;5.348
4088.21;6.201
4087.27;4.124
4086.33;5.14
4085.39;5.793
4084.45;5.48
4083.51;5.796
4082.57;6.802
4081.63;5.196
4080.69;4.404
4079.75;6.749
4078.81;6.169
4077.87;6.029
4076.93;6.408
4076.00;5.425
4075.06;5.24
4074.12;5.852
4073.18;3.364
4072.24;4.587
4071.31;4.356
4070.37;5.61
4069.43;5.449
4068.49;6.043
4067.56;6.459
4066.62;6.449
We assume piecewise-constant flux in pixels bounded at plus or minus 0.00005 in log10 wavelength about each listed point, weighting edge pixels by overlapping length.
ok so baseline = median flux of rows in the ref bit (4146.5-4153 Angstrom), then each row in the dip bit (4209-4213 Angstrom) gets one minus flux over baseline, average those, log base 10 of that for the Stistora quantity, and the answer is -1.82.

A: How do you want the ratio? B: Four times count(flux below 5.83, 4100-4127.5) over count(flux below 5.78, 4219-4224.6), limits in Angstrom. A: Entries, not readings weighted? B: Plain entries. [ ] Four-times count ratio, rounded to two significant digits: 20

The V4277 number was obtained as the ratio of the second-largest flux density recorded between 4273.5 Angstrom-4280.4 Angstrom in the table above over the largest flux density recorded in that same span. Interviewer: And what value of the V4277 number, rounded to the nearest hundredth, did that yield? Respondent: 0.94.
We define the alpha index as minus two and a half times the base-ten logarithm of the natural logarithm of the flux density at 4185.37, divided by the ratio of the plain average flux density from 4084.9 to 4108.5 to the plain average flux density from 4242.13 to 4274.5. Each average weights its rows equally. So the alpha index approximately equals -0.65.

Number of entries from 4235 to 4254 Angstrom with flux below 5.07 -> 4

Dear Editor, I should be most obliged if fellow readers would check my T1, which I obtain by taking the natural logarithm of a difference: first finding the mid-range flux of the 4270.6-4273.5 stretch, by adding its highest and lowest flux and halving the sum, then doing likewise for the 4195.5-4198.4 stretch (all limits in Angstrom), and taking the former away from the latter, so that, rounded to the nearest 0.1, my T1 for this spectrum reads -1.6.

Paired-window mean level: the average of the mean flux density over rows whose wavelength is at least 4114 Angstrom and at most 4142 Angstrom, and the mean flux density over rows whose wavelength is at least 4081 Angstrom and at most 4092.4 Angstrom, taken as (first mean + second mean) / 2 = 5.51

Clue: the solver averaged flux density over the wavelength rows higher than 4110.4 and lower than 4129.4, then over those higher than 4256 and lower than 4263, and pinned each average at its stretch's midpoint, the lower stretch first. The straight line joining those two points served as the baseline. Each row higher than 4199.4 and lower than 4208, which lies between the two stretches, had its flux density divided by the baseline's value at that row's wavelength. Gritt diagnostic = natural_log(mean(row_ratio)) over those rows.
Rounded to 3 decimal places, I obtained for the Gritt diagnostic 0.025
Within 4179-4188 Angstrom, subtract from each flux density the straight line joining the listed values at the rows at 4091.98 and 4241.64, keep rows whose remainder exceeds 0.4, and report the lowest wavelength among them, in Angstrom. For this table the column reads 4181.52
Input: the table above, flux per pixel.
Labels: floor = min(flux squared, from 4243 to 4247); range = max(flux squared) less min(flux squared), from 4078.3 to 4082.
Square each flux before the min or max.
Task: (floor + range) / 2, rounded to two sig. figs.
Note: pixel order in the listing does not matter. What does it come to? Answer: 25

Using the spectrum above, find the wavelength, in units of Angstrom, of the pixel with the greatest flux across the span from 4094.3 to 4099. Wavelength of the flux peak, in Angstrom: 4098.58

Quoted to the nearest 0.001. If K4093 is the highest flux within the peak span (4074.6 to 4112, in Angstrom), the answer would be 6.802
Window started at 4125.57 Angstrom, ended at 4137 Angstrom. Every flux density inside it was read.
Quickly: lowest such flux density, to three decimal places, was 4.807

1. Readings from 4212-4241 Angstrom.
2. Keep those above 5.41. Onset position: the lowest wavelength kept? 4214.38 Angstrom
